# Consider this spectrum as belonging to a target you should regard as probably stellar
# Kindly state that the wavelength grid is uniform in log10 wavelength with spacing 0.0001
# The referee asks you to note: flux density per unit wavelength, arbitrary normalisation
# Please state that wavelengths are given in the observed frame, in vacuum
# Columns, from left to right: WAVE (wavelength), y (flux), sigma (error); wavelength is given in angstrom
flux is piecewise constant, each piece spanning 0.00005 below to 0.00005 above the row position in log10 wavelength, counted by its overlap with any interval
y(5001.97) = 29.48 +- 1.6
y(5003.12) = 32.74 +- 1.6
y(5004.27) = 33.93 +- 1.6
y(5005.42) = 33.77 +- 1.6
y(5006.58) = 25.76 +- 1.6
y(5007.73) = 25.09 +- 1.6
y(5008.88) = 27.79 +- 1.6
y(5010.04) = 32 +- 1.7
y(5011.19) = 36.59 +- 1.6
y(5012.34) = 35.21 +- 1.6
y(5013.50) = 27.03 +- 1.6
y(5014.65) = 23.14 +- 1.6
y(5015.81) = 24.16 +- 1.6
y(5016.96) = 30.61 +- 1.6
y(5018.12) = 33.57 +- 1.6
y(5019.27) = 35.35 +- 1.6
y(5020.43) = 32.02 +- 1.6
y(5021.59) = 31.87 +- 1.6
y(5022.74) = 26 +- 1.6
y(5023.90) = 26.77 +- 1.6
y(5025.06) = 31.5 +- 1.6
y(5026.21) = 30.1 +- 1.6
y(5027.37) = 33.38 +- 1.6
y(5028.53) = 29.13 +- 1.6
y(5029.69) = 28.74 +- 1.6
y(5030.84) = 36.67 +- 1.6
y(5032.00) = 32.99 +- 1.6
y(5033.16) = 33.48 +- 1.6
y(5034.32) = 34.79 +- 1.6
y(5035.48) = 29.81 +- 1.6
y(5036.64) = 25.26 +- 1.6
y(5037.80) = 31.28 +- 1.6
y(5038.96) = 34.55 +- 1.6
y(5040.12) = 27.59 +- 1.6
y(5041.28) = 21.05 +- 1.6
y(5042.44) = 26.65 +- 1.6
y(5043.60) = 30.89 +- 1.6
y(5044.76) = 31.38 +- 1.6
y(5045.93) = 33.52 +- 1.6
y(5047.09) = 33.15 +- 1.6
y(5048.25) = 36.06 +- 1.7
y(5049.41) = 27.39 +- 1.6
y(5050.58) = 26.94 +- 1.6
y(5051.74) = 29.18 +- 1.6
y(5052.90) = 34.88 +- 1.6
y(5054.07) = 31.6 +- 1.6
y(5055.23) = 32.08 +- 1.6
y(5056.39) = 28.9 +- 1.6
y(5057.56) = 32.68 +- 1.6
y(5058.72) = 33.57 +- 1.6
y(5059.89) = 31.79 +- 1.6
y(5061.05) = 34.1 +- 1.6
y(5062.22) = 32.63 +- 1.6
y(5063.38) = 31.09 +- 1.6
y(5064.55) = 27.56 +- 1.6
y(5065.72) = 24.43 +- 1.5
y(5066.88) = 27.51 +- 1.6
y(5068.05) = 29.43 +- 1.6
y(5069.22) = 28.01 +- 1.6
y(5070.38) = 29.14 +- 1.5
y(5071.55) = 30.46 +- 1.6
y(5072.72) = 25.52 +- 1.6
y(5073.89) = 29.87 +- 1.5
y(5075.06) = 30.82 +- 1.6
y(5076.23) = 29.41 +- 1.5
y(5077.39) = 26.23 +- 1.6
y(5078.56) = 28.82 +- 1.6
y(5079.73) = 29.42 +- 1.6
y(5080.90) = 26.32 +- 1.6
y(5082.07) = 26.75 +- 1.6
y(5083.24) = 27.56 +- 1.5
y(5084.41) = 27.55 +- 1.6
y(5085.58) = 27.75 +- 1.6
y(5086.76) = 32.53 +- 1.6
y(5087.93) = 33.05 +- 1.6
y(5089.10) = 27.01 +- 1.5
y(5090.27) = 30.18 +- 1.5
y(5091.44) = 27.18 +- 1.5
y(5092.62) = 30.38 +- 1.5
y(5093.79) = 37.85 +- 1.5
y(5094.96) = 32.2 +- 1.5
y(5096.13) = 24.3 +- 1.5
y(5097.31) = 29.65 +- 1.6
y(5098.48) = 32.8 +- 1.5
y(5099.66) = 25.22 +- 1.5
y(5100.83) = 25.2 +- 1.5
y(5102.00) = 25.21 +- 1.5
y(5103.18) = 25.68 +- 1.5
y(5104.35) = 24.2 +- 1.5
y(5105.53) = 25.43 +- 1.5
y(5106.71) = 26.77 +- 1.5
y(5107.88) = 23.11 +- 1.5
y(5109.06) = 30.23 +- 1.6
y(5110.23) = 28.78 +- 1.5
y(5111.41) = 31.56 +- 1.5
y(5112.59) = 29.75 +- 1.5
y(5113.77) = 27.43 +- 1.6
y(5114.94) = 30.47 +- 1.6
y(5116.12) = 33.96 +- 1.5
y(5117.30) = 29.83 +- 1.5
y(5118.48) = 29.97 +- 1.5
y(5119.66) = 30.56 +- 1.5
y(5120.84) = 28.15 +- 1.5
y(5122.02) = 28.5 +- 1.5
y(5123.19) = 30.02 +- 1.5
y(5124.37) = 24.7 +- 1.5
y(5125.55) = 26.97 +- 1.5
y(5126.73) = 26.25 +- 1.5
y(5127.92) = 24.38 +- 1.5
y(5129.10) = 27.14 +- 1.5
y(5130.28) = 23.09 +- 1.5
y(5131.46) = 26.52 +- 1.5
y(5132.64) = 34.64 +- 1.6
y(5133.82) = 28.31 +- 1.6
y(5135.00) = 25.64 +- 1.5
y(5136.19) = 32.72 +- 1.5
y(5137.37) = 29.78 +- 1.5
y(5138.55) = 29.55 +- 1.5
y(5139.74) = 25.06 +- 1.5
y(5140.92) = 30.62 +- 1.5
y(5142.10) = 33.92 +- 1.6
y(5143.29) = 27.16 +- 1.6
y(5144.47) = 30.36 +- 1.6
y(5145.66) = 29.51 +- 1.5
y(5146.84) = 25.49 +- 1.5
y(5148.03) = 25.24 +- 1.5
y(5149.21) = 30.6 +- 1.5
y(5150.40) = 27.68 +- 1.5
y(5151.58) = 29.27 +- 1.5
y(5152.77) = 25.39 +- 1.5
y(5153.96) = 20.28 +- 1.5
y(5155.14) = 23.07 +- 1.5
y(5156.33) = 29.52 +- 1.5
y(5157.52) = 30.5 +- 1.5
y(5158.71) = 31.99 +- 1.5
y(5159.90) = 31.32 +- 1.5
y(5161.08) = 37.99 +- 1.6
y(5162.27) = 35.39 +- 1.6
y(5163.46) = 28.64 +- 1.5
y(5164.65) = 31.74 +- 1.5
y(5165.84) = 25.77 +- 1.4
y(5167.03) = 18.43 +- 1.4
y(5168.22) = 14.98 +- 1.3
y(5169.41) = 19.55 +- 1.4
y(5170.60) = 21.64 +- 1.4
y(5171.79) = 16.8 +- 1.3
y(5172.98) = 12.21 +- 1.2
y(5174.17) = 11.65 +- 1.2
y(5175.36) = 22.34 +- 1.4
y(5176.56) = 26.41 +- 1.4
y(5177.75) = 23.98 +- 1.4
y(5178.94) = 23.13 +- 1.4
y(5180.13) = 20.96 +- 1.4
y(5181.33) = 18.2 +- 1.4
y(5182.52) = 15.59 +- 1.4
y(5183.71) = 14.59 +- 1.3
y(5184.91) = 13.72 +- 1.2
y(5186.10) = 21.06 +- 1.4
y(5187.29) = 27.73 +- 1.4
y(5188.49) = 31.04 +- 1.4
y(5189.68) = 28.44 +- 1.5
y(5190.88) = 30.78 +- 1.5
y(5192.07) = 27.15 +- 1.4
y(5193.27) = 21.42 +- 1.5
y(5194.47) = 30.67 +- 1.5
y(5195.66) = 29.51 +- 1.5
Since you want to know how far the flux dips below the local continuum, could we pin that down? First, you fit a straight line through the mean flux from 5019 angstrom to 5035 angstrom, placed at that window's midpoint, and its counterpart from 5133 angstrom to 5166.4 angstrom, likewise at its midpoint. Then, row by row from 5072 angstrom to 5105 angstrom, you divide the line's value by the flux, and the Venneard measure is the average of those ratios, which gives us 1.07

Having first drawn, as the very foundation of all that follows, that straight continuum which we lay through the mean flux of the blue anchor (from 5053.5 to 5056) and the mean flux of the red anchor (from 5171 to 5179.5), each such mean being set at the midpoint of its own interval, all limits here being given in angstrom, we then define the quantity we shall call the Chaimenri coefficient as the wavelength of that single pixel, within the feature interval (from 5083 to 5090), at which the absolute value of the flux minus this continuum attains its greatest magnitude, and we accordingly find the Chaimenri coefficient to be 5087.93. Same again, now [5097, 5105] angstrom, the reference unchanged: 5098.48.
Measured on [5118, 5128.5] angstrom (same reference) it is 5119.66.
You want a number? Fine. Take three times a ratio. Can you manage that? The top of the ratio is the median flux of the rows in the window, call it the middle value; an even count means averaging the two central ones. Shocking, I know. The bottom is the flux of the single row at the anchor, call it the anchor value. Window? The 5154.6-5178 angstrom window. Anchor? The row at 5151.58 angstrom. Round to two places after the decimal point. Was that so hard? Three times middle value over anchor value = 2.55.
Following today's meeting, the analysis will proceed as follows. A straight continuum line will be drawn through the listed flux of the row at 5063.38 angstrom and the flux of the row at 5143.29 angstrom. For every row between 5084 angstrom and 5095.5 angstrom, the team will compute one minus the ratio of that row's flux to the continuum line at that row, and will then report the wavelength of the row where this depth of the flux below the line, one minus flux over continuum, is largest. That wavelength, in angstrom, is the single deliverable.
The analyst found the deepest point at 5089.10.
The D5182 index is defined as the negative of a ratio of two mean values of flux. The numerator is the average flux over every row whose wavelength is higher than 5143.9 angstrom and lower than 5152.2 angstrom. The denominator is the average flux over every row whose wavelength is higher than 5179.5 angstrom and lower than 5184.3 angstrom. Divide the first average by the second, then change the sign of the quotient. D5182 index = -1.63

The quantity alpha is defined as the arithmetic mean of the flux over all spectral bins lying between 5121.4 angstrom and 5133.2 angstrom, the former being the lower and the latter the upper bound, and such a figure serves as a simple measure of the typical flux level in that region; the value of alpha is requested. 27.2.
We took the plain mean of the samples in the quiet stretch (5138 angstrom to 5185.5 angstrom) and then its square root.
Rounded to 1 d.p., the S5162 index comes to 5.0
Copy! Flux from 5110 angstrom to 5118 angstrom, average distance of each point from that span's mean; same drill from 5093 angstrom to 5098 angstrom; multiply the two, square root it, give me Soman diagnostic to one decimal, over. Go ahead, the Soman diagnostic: 2.5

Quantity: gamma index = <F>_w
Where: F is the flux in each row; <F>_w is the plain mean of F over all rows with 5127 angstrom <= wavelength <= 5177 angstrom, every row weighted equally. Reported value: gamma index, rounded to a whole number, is 26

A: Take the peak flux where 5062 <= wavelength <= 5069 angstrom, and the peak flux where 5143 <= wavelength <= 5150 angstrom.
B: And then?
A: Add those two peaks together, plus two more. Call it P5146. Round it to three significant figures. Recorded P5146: 65.2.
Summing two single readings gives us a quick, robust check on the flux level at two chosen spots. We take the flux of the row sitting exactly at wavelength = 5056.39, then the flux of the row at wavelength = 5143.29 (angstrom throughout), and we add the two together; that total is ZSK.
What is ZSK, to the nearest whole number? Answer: 56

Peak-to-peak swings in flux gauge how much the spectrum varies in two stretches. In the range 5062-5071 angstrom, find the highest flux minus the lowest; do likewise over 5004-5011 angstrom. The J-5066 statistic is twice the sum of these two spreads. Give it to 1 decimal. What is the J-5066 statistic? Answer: 34.1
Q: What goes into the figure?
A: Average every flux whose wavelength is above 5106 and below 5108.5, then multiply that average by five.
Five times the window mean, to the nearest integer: 125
